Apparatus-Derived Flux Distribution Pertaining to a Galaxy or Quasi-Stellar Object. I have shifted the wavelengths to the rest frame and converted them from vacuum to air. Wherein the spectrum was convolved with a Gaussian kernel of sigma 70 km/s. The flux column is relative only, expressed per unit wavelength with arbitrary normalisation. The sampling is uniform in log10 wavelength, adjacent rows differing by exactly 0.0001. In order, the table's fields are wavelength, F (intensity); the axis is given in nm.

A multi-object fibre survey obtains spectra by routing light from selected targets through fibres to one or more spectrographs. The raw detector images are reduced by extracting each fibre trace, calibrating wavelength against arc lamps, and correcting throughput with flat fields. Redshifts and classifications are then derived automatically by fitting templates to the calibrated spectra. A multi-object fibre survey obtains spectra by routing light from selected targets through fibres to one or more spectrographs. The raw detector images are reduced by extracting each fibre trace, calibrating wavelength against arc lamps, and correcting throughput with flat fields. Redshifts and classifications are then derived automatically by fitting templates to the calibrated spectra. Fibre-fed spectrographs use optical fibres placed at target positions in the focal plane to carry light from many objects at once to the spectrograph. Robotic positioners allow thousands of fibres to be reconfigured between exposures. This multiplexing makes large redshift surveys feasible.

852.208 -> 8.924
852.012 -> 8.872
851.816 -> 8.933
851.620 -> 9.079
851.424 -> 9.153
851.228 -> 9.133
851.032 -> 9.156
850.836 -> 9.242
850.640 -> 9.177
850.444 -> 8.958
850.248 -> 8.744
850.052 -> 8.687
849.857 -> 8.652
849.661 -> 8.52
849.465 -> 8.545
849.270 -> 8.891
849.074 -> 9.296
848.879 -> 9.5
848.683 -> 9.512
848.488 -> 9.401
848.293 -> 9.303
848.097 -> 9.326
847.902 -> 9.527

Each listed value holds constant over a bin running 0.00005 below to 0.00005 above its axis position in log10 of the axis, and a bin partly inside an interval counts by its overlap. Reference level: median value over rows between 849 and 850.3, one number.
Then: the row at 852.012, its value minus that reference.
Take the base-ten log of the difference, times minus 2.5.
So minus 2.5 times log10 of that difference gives 1.8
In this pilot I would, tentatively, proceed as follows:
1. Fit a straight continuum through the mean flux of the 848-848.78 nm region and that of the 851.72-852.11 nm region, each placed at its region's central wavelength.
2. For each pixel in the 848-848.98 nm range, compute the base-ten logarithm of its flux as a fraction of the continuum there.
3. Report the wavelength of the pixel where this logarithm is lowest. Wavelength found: 848.097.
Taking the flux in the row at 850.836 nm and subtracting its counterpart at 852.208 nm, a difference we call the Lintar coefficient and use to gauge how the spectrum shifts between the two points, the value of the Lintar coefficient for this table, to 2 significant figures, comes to 0.32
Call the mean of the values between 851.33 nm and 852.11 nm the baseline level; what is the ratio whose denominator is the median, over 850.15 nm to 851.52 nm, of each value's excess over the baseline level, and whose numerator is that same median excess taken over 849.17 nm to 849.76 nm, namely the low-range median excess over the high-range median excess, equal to -3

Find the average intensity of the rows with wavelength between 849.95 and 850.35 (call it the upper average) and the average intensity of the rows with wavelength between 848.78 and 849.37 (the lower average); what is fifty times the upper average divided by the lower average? 47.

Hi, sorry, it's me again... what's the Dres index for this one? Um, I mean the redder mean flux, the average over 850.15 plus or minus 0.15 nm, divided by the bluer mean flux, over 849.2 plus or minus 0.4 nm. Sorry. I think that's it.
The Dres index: 0.96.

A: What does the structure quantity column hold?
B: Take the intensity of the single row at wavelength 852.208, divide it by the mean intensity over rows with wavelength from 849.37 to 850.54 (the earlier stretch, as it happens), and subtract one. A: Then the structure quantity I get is 0.028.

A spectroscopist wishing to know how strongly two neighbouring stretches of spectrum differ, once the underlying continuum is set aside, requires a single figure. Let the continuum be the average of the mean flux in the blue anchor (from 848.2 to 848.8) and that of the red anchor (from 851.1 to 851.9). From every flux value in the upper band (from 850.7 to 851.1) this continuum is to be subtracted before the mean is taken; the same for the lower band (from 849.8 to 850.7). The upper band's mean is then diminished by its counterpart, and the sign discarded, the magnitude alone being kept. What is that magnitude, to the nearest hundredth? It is 0.36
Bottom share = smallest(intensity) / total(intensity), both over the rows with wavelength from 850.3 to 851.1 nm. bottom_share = 0.245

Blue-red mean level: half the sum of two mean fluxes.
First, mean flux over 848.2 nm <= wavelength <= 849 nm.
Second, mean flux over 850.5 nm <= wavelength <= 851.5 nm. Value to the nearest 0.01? 9.30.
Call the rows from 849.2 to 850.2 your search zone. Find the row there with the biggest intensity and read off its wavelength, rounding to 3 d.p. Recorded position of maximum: 849.270 nm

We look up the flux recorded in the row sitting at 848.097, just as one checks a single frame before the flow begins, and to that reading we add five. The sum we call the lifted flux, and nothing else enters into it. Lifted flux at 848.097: 14.3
